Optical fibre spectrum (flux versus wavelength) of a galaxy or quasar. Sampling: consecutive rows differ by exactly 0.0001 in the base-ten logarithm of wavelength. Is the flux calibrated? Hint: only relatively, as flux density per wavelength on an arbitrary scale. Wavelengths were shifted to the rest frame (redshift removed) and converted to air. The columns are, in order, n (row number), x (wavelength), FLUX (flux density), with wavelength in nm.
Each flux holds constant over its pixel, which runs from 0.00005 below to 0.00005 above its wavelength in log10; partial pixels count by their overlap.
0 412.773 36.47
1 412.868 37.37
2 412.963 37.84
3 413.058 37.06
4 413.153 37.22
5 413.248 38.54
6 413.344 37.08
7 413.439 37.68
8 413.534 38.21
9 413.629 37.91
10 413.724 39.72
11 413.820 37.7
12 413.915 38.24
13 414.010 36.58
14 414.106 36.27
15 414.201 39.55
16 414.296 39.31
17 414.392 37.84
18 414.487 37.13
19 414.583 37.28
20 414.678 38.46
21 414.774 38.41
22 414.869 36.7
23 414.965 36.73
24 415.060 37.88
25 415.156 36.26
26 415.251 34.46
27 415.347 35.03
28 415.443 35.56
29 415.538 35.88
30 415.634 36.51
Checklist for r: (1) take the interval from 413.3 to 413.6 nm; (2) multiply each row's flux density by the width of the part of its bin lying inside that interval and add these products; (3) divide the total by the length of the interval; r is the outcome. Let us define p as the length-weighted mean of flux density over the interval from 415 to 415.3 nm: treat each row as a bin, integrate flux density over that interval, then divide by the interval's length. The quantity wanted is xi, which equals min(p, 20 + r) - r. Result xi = -1.5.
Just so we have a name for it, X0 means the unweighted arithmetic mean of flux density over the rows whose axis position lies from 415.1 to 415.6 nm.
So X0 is 35.4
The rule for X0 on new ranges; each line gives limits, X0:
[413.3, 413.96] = 38.1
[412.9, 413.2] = 37.4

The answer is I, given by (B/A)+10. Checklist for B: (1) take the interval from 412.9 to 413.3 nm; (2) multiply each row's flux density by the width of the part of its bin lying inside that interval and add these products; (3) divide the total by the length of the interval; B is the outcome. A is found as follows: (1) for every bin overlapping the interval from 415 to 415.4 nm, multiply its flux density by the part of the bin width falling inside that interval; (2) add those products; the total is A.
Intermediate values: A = 14.4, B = 37.61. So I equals 12.6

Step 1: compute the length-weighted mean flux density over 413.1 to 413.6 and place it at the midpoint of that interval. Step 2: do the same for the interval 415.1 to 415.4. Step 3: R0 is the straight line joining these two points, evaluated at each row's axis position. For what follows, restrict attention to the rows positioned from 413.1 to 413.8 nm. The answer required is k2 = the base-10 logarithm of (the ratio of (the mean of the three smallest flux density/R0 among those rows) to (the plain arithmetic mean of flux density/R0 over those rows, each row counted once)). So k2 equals -0.0103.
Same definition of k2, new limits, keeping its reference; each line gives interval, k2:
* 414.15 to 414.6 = -0.0077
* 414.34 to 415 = -0.0061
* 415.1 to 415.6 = -0.0052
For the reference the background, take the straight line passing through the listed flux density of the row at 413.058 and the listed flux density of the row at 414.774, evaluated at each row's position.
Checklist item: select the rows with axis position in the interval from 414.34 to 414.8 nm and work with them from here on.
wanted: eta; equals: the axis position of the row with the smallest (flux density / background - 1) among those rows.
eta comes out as 414.487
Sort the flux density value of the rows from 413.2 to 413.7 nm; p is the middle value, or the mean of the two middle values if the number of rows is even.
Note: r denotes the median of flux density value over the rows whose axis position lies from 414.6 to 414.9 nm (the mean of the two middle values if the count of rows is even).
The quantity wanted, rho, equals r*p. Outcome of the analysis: 1456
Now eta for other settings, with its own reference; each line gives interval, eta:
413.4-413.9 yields 413.820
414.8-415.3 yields 415.251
